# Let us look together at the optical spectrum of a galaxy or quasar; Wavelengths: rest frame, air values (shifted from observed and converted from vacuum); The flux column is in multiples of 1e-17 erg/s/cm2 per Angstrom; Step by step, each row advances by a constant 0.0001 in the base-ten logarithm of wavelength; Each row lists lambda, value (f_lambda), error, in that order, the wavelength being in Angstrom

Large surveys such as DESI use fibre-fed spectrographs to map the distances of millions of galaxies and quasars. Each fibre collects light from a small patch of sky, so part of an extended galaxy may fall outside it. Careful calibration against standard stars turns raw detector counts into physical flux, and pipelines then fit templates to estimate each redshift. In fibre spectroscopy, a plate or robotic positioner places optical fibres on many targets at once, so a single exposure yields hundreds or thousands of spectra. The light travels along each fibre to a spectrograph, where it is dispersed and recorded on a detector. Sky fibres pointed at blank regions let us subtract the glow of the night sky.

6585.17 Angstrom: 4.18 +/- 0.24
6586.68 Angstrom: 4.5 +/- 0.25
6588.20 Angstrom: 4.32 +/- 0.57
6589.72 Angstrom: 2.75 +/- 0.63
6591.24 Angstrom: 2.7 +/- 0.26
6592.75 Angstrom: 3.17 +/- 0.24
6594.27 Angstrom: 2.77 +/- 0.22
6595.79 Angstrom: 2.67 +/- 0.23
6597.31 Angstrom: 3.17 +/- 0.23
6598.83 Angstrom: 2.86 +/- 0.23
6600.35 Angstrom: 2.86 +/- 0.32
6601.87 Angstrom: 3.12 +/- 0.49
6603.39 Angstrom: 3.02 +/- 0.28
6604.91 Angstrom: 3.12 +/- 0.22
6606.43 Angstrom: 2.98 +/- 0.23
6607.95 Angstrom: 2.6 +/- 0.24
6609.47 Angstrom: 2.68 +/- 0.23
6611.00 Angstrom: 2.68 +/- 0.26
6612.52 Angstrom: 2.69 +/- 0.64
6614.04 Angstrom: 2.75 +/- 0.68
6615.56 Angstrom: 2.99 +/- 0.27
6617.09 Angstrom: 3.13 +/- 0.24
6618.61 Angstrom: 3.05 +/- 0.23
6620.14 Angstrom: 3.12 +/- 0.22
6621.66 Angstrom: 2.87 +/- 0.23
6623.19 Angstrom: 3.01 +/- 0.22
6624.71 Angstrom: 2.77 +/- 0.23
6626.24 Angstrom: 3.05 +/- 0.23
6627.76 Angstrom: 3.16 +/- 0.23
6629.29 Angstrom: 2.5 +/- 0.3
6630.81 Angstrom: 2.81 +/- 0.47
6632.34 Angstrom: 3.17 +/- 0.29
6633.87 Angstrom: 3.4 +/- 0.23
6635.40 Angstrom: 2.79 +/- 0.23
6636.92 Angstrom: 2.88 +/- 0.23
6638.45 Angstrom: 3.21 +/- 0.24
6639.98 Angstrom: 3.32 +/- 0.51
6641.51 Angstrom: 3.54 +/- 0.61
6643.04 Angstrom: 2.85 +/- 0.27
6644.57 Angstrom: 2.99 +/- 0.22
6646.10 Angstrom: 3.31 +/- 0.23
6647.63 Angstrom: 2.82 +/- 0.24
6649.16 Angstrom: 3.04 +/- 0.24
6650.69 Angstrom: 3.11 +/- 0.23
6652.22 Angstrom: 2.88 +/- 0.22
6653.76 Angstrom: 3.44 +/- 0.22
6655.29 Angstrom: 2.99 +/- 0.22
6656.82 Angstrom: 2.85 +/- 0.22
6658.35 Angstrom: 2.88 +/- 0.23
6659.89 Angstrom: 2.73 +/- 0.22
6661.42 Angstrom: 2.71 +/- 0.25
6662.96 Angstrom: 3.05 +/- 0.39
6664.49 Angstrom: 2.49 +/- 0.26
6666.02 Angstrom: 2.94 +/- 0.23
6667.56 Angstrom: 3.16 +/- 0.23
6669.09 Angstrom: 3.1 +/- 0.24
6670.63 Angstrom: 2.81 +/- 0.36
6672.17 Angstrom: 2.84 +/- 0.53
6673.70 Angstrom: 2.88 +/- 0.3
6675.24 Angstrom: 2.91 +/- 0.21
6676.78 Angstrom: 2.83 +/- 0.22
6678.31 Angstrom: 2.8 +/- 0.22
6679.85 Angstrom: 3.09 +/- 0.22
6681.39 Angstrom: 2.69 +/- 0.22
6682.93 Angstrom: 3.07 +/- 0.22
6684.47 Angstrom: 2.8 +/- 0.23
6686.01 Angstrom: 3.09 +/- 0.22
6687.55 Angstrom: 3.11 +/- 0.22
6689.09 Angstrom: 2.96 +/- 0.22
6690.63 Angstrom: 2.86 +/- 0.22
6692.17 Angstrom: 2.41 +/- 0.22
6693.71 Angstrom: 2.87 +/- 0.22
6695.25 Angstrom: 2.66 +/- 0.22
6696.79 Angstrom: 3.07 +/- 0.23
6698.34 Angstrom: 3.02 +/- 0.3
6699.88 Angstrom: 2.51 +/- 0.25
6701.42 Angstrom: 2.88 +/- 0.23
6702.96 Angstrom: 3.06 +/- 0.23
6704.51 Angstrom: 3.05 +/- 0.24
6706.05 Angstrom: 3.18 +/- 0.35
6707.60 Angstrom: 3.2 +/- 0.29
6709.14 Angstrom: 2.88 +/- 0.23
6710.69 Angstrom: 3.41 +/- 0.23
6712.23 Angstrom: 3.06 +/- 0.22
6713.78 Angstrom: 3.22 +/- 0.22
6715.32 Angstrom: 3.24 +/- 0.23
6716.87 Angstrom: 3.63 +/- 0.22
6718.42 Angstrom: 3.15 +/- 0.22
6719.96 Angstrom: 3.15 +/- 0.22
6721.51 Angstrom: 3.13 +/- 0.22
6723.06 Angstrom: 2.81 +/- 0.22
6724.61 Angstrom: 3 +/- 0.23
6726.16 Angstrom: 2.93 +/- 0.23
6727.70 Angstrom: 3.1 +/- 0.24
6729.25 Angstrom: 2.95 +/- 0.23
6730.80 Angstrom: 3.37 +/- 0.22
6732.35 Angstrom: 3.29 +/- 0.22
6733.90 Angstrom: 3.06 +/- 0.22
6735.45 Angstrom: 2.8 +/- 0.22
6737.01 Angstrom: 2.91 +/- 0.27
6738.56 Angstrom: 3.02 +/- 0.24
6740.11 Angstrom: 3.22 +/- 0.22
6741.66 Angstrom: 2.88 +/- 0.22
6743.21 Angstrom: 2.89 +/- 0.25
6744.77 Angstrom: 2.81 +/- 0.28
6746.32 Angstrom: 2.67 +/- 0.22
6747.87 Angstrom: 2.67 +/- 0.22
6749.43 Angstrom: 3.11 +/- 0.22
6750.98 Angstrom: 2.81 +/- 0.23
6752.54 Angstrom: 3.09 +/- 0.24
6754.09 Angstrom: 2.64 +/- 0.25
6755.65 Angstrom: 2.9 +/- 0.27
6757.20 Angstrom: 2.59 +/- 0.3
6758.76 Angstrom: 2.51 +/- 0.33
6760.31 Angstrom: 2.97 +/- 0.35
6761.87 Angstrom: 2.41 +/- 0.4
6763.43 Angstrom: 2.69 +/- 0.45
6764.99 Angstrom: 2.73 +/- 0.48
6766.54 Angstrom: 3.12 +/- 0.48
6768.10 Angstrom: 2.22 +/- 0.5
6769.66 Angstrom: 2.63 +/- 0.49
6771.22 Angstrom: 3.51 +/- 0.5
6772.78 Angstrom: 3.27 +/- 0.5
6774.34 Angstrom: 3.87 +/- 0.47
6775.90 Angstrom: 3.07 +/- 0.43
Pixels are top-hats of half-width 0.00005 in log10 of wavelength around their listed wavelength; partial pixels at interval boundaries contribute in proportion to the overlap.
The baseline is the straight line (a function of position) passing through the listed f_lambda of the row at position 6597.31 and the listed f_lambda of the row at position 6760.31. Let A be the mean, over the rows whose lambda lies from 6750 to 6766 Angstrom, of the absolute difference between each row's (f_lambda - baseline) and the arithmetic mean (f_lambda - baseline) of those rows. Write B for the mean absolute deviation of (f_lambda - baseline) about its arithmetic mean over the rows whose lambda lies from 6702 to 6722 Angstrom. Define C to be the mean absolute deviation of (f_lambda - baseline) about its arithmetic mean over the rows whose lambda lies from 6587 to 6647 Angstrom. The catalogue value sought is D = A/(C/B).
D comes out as 0.086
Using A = 0.16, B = 0.12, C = 0.23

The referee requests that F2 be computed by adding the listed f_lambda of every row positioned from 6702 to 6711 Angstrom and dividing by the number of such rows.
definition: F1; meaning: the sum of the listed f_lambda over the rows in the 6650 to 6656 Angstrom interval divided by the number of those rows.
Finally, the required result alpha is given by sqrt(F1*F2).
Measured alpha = 3.12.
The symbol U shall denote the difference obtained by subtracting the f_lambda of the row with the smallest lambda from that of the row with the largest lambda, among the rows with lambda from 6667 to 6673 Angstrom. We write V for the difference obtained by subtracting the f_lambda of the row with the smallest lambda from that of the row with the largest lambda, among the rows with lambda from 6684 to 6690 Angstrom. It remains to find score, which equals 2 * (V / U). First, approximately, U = -0.32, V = 0.2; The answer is -1.0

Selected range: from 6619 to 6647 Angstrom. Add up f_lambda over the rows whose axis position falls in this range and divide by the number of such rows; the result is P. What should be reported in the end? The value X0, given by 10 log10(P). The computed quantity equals 4.83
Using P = 3.04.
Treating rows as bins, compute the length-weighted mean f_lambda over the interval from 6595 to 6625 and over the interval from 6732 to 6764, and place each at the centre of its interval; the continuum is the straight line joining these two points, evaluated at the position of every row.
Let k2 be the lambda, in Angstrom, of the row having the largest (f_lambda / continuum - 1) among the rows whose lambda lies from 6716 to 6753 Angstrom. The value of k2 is 6716.87 Angstrom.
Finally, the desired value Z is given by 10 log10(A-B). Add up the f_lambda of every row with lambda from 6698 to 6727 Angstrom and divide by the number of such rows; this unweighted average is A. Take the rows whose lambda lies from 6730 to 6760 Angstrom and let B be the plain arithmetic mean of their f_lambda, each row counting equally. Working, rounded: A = 3.08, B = 2.91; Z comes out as -7.6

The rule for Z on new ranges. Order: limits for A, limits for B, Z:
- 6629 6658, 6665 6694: -8.5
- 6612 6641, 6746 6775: -9.2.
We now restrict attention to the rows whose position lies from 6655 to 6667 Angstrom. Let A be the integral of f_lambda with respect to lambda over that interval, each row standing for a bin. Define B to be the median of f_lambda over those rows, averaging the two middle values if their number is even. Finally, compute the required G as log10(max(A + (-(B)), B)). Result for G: 1.49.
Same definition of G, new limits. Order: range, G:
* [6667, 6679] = 1.51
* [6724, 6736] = 1.53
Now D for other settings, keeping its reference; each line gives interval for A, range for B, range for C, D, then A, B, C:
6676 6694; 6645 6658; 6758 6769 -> 0.107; 0.15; 0.17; 0.24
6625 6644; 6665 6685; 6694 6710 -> 0.163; 0.24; 0.12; 0.18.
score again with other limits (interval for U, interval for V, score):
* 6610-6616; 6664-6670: 3.9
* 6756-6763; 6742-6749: 2.4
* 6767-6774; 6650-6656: -0.2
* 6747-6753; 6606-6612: -1.4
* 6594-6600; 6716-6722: -11.1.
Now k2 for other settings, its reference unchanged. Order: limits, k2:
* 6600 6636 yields 6633.87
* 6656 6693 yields 6667.56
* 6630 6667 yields 6641.51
